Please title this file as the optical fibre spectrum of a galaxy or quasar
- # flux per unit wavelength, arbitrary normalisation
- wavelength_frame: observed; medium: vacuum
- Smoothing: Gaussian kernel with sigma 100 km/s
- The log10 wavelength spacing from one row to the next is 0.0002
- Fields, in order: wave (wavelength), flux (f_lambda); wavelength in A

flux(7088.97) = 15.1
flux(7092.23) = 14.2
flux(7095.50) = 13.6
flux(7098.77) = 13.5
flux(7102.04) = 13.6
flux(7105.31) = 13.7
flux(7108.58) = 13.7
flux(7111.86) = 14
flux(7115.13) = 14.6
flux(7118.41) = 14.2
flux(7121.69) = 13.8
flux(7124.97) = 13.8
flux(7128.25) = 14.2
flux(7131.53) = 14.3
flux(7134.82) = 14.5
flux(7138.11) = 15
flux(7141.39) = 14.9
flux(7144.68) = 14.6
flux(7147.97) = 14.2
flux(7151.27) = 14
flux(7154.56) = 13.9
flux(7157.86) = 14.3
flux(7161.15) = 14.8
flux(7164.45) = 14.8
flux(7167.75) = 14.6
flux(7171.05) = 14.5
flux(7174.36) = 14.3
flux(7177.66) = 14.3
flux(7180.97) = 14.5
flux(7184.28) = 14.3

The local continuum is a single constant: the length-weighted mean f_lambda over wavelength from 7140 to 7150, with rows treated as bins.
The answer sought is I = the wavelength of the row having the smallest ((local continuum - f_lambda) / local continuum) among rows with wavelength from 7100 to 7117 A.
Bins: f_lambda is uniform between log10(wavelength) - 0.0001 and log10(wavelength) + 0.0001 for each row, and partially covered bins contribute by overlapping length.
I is 7115.13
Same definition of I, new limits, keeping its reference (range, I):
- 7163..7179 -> 7164.45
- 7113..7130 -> 7115.13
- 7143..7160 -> 7144.68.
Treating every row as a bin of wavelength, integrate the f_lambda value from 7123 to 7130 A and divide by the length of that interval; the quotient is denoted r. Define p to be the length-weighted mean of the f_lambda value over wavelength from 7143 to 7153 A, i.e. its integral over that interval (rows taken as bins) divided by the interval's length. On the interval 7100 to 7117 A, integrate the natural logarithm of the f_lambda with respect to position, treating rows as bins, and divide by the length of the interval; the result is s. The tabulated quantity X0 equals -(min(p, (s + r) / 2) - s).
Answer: -5.7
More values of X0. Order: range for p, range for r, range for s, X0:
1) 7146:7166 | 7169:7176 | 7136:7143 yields -5.8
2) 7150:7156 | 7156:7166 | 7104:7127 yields -6.0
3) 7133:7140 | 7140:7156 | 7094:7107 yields -5.9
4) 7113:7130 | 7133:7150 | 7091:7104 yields -6.0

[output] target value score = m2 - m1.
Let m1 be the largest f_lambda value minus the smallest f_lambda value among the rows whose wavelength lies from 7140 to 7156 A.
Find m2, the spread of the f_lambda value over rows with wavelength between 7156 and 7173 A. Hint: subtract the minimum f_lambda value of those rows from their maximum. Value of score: -0.5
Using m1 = 1.00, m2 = 0.50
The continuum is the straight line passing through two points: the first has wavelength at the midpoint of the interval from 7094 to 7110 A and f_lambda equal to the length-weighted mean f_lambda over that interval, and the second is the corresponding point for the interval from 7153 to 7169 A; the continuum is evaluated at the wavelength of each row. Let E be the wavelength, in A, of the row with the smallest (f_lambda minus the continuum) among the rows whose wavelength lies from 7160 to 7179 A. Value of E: 7177.66 A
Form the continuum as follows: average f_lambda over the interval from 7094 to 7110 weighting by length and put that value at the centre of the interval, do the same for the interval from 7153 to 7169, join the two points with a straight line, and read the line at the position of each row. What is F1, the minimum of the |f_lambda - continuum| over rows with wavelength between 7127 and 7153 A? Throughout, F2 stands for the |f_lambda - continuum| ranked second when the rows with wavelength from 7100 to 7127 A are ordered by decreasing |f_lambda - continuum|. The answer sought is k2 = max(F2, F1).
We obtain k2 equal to 0.3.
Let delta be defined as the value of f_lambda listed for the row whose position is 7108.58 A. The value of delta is 13.7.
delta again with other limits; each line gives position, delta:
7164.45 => 14.8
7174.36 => 14.3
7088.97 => 15.1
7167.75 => 14.6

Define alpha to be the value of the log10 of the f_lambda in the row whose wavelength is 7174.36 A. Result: 1.16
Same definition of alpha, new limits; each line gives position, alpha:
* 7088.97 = 1.18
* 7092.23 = 1.15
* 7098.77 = 1.13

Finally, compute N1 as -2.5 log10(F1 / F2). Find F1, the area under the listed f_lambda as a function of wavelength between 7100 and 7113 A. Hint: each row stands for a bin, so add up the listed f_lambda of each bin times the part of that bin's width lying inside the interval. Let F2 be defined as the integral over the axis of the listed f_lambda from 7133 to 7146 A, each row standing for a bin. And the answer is 0.08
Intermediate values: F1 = 179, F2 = 192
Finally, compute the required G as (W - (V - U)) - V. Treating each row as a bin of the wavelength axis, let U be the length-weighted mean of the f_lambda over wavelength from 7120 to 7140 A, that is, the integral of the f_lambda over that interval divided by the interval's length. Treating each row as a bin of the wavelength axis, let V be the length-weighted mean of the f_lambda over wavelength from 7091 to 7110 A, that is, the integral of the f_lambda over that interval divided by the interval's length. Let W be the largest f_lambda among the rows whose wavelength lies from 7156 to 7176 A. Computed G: 1.7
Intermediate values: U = 14.3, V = 13.7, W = 14.8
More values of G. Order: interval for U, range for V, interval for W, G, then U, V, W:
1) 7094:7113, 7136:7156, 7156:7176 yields -0.4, 13.7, 14.4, 14.8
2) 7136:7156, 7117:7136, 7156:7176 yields 1.0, 14.4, 14.1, 14.8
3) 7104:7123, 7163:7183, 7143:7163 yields -0.2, 14.0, 14.5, 14.8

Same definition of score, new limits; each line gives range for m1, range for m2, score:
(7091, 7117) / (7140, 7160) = -0.1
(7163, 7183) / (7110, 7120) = 0.1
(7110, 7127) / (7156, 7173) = -0.3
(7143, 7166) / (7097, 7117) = 0.2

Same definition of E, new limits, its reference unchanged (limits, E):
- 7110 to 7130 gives 7124.97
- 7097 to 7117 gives 7098.77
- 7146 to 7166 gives 7154.56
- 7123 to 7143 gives 7124.97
